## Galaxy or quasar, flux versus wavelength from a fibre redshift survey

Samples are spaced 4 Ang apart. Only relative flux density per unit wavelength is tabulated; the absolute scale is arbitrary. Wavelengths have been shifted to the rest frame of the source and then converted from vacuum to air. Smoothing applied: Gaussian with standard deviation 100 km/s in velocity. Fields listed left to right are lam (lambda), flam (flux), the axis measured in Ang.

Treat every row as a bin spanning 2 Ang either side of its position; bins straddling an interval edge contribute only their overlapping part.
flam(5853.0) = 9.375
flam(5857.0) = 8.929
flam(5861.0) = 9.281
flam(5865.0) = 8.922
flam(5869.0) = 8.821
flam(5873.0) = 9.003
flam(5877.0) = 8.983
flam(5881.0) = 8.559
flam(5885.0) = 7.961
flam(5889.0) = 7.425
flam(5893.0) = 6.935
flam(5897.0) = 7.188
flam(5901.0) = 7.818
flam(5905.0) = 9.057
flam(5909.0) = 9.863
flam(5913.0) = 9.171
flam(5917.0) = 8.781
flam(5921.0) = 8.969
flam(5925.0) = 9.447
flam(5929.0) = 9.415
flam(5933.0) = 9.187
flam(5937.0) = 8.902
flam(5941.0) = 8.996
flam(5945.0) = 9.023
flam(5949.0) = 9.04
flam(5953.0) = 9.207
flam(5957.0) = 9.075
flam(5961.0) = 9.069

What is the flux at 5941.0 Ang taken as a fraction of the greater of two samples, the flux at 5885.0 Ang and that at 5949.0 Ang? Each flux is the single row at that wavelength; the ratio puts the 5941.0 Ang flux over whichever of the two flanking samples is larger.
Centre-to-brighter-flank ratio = 0.995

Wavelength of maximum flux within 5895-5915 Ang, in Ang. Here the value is 5909.0 Ang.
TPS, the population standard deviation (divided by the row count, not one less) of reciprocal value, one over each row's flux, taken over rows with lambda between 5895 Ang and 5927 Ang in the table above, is 0.012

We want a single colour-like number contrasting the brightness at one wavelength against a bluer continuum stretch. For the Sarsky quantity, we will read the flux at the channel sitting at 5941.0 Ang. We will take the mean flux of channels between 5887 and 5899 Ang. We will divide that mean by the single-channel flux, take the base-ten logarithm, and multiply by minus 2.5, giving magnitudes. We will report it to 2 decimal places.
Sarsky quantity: 0.24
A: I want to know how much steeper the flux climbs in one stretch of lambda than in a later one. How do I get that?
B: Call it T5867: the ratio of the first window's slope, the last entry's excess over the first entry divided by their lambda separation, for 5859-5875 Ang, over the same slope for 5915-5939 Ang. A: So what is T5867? -4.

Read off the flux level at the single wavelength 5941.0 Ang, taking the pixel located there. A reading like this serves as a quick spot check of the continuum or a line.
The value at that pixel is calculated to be 8.996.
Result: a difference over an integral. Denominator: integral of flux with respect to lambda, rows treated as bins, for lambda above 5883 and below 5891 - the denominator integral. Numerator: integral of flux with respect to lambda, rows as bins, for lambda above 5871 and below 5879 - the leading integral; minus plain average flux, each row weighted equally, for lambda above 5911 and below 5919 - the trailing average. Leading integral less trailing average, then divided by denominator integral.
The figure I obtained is 1.02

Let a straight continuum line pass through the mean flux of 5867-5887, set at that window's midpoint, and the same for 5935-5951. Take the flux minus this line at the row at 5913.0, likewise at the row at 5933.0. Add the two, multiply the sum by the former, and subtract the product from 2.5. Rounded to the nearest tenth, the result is 2.3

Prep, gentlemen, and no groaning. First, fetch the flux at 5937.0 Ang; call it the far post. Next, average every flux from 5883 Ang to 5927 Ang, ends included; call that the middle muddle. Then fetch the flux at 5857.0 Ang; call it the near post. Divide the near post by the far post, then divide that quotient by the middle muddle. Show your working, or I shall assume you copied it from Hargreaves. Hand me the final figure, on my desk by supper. 0.119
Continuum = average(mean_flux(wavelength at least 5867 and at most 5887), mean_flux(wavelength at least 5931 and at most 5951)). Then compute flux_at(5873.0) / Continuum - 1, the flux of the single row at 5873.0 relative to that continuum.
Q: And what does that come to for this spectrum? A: 0.018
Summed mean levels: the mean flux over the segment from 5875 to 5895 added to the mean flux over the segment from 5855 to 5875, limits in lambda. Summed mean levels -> 17.0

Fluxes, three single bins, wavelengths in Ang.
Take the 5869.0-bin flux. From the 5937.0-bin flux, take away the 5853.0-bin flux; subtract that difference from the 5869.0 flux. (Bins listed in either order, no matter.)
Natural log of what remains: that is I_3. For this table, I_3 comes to 2.23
